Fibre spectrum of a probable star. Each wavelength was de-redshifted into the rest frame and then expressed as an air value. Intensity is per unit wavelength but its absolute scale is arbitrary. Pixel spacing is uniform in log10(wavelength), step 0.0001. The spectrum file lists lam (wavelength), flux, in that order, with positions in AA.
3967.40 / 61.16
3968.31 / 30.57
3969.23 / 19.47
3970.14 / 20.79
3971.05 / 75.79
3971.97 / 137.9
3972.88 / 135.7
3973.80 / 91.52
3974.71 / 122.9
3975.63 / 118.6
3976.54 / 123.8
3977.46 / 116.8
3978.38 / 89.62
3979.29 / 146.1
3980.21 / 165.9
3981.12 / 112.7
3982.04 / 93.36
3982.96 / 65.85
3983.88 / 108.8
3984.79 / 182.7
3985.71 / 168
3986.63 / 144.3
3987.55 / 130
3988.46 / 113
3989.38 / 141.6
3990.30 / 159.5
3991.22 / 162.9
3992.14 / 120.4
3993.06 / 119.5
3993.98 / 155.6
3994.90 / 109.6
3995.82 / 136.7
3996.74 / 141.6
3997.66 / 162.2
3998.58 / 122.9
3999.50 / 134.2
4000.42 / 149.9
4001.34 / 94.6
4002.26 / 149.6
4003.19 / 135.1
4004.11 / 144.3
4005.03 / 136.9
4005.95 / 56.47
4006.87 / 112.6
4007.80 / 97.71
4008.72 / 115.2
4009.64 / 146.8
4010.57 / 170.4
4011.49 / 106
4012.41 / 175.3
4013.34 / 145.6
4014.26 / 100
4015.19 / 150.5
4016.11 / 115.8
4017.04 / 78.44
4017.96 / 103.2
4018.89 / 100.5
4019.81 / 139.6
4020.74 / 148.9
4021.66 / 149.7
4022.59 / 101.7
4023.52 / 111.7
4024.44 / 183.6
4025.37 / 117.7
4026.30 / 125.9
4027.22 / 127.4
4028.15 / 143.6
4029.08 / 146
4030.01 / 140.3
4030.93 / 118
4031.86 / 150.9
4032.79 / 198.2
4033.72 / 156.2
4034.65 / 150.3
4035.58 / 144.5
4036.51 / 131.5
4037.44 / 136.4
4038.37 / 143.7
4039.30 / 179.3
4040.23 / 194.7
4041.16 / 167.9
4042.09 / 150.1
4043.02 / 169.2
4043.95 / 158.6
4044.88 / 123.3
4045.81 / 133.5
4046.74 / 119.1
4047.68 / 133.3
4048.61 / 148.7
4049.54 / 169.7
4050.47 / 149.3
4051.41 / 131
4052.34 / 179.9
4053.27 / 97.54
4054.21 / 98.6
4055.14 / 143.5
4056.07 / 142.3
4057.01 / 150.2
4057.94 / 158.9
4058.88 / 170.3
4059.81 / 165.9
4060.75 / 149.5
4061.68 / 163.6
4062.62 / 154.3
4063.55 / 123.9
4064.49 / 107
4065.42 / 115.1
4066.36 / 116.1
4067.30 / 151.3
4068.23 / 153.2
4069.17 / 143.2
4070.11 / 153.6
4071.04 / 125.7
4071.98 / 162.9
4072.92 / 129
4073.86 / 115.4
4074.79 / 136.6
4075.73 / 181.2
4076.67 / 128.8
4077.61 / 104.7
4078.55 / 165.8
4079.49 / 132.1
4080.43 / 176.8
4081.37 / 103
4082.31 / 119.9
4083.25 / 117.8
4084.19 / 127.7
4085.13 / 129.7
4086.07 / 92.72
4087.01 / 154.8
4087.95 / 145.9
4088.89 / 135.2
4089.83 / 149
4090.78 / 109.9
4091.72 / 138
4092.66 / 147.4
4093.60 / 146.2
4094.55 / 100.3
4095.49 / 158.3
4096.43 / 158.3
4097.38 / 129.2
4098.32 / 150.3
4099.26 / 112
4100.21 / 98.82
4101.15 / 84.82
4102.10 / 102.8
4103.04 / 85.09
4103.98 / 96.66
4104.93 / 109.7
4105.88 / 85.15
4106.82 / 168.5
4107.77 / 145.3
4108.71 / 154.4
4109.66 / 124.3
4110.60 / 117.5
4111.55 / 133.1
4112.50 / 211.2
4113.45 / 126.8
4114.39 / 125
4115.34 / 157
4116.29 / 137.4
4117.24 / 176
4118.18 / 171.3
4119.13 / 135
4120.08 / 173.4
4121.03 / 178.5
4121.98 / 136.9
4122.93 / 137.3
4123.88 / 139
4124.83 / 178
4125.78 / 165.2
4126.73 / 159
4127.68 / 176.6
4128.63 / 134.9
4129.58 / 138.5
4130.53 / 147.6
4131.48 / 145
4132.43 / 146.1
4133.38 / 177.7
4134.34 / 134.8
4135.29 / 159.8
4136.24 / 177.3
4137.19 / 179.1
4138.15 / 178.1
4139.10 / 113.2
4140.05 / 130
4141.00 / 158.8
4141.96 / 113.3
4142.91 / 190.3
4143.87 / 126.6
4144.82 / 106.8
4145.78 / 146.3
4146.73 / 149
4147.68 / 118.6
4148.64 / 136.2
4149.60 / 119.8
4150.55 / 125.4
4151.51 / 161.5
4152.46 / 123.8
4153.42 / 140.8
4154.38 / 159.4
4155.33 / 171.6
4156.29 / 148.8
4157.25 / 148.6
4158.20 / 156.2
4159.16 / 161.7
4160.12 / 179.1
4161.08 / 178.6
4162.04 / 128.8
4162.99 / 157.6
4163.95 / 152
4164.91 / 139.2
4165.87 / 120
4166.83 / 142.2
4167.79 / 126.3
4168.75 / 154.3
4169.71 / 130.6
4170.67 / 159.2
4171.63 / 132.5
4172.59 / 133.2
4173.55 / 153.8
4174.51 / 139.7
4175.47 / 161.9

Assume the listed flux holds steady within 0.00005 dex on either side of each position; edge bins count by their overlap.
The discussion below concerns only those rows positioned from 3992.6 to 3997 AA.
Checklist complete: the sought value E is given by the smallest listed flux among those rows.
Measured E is 109.6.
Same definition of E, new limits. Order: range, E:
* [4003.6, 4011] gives 56.47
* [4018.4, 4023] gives 100.5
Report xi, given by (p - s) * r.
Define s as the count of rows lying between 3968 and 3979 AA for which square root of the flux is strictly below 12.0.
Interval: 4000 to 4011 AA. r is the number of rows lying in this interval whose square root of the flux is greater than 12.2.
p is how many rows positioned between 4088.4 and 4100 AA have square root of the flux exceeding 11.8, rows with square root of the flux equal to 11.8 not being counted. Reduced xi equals -18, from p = 6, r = 3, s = 12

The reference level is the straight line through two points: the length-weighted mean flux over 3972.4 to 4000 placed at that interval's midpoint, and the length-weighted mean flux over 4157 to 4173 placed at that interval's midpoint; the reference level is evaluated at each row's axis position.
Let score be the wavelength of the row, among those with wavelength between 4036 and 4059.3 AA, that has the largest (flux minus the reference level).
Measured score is 4040.23 AA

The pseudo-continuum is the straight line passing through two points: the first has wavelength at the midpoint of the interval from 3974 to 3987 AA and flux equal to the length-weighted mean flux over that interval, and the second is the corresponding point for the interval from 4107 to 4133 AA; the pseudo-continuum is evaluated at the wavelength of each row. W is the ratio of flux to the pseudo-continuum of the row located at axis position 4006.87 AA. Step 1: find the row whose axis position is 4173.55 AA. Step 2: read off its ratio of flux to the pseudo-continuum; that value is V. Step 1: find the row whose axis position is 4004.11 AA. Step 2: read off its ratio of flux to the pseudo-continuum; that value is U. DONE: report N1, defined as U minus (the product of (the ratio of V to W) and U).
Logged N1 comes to -0.11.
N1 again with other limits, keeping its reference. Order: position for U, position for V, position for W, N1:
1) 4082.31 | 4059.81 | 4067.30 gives -0.09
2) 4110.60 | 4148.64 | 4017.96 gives -0.09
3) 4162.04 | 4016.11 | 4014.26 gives -0.13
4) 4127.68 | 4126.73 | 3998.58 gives -0.10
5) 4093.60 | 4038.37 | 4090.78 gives -0.40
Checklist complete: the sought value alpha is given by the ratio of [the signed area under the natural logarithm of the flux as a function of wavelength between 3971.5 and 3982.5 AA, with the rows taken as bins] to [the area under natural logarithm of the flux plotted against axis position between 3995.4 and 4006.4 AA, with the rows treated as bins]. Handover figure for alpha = 0.99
